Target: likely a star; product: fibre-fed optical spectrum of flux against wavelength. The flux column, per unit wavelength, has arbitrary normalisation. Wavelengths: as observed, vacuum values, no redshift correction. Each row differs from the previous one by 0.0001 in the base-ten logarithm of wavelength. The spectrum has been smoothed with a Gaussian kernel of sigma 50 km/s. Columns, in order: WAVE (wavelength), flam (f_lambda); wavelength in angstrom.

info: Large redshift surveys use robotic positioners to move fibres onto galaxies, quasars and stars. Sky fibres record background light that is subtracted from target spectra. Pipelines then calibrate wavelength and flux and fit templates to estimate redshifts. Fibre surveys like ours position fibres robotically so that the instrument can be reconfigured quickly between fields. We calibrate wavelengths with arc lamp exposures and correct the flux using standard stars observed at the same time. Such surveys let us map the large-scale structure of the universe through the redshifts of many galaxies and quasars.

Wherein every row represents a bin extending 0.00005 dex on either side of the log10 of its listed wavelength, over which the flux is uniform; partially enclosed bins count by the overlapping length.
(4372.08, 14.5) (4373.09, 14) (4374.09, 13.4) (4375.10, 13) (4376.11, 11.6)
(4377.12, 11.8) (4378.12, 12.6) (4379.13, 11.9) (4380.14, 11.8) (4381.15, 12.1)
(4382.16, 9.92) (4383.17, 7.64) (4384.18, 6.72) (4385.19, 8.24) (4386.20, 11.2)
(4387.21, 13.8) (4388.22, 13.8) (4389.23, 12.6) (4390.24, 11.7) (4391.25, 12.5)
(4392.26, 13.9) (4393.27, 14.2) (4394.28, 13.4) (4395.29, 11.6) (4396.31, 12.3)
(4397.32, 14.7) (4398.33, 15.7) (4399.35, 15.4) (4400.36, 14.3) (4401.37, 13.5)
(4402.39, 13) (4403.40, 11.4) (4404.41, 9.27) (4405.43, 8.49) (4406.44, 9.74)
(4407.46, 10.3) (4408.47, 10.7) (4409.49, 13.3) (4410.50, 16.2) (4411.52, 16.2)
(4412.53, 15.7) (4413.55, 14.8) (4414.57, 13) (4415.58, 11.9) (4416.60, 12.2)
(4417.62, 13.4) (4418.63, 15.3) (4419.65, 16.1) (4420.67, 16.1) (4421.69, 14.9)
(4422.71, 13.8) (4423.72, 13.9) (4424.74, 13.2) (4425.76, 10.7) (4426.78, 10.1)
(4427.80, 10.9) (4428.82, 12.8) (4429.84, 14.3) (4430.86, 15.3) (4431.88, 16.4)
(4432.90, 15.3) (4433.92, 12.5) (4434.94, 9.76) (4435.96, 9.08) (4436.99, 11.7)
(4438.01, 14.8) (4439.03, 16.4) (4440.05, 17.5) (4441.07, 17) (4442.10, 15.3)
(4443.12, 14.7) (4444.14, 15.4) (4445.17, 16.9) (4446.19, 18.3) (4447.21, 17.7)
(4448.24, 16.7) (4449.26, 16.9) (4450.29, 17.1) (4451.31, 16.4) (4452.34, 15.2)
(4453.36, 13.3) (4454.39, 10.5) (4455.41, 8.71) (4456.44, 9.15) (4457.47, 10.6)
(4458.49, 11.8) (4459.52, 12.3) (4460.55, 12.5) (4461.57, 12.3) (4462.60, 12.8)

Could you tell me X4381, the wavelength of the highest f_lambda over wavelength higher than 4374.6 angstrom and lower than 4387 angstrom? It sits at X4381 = 4375.10 angstrom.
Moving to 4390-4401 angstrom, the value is 4398.33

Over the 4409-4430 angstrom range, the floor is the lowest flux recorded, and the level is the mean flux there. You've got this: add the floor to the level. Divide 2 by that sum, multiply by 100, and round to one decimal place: 8.4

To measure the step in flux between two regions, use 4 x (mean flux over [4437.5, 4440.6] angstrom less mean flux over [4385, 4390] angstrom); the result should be 17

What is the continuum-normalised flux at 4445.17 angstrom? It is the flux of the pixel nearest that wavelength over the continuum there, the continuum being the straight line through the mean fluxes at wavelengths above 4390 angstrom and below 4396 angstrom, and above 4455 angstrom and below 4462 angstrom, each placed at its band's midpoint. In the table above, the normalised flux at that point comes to 1.48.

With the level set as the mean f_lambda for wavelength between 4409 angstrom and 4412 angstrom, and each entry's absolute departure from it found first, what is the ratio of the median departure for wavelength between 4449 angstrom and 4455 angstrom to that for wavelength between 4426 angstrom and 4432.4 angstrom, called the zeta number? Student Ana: 1.0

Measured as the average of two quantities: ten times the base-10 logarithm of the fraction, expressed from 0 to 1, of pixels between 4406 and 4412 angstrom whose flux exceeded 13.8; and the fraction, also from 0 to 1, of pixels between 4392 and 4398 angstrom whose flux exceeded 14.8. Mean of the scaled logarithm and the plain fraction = -2.4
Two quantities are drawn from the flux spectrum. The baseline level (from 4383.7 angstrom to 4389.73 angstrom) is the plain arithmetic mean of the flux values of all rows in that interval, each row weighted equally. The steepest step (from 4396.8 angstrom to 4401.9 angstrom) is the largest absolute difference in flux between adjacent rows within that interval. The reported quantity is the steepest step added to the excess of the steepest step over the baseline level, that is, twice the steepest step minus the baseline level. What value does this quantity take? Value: -9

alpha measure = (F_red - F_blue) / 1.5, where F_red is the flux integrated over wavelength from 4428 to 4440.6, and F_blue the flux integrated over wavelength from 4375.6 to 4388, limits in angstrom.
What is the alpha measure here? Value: 26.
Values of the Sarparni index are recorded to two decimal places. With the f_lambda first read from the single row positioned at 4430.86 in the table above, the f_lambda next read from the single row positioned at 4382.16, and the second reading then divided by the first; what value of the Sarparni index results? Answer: 0.65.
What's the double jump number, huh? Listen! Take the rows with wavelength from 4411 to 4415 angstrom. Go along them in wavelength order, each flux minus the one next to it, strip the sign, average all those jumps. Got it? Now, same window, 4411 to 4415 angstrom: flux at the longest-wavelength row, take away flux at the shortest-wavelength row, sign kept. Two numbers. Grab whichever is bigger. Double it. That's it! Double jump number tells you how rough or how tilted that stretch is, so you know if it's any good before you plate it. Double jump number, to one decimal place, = 2.1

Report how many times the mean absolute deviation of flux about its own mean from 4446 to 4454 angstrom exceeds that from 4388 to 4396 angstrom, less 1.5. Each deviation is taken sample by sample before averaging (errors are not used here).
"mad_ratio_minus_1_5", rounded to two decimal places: -0.21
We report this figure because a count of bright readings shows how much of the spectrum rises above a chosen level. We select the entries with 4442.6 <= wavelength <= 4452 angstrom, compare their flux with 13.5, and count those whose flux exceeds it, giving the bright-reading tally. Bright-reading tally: 9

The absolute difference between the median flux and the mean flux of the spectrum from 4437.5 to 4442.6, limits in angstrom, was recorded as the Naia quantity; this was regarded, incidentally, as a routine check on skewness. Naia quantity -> 0.20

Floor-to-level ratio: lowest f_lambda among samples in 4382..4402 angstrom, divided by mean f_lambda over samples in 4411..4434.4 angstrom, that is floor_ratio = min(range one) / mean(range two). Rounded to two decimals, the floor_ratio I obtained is 0.48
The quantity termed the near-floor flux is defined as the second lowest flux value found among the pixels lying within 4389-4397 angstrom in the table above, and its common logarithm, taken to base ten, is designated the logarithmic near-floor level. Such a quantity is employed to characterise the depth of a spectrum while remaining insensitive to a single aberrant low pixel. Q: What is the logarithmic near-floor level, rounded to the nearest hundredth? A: 1.07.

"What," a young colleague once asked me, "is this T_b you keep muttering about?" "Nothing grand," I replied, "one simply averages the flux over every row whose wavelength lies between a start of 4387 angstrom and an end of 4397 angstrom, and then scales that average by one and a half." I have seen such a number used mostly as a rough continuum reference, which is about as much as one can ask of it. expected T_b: 19.5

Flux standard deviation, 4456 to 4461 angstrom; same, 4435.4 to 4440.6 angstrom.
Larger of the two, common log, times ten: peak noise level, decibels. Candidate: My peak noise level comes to 5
